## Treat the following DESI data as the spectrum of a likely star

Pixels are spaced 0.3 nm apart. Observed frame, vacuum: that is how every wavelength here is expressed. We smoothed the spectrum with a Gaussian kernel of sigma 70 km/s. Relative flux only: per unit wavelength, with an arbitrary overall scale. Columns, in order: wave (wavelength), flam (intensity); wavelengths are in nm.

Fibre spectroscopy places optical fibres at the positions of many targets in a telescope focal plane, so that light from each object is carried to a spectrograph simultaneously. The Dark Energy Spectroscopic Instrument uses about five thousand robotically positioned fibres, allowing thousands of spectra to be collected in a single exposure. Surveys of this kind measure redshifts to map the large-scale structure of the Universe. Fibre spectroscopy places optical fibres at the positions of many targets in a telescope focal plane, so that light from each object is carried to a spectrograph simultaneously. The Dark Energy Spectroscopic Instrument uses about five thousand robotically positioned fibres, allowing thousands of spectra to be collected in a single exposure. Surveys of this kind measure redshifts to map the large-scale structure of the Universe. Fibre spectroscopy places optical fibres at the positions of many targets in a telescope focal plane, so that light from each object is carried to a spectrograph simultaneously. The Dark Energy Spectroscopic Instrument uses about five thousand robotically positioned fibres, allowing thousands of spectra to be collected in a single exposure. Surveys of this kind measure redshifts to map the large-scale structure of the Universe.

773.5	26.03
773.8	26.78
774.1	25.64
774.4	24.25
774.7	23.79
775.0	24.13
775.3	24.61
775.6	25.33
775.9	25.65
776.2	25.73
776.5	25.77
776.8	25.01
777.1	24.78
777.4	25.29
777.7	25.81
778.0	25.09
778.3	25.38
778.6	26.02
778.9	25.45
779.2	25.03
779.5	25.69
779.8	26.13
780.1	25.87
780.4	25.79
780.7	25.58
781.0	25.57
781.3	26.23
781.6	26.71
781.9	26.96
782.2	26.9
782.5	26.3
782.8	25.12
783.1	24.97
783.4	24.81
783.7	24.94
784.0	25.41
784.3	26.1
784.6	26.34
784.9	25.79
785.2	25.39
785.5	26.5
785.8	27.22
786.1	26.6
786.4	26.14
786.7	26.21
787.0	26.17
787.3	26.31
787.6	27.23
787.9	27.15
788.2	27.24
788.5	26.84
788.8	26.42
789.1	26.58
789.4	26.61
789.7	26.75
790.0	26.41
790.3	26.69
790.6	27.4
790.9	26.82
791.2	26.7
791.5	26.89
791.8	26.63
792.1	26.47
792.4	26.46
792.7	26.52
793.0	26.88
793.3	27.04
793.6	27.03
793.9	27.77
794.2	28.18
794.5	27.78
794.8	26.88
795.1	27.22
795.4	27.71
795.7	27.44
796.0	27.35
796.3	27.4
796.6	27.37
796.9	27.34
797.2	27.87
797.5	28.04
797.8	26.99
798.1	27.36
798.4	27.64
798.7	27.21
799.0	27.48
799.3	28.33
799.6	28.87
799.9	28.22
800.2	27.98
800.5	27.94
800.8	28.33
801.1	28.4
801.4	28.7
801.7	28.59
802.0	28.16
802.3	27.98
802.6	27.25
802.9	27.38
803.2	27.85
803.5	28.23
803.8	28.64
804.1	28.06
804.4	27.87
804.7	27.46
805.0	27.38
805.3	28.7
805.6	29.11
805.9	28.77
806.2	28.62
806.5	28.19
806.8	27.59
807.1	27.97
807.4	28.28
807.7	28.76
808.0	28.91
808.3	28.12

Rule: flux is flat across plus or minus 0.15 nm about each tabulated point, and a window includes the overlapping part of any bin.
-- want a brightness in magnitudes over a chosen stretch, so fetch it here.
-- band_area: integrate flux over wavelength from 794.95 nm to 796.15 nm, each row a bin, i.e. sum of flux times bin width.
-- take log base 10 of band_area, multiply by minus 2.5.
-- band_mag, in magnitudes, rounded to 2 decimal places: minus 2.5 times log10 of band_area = -3.79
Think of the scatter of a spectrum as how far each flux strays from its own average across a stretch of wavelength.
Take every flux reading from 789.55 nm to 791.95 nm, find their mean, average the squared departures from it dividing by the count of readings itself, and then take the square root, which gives 0.27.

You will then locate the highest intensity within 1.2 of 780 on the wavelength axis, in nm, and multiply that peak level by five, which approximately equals 131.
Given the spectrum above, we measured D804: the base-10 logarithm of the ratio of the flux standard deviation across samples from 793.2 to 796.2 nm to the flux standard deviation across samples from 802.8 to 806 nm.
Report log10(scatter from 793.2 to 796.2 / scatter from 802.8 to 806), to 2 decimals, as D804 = -0.17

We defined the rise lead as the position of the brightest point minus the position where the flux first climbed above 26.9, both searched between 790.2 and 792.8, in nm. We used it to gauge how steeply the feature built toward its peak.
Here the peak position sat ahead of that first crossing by 0.00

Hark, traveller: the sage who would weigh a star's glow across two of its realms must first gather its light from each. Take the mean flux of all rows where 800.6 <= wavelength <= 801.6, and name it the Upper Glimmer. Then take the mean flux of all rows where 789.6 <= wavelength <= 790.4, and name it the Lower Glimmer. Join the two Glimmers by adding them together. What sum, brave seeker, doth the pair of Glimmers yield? 55.1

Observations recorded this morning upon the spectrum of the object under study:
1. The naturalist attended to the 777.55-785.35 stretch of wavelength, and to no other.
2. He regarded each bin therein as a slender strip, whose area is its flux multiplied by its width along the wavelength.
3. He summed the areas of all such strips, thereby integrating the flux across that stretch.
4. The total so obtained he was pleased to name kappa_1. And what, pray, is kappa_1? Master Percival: 201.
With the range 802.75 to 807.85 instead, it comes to 144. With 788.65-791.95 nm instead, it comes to 88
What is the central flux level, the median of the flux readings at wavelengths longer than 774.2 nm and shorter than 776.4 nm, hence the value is 24.6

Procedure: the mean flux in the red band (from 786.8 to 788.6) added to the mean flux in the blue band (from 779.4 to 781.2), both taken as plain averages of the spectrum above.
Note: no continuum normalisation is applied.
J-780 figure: 52.6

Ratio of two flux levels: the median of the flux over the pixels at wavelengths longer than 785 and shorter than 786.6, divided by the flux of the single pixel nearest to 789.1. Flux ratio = 1.00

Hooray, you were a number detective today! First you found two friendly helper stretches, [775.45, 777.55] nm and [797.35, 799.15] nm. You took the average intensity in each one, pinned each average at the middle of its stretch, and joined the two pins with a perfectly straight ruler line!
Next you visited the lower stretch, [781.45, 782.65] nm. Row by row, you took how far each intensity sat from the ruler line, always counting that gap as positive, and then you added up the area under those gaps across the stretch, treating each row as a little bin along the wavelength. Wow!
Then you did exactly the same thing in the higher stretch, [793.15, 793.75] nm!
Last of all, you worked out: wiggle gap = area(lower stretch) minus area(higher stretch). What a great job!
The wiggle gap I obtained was 1.0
